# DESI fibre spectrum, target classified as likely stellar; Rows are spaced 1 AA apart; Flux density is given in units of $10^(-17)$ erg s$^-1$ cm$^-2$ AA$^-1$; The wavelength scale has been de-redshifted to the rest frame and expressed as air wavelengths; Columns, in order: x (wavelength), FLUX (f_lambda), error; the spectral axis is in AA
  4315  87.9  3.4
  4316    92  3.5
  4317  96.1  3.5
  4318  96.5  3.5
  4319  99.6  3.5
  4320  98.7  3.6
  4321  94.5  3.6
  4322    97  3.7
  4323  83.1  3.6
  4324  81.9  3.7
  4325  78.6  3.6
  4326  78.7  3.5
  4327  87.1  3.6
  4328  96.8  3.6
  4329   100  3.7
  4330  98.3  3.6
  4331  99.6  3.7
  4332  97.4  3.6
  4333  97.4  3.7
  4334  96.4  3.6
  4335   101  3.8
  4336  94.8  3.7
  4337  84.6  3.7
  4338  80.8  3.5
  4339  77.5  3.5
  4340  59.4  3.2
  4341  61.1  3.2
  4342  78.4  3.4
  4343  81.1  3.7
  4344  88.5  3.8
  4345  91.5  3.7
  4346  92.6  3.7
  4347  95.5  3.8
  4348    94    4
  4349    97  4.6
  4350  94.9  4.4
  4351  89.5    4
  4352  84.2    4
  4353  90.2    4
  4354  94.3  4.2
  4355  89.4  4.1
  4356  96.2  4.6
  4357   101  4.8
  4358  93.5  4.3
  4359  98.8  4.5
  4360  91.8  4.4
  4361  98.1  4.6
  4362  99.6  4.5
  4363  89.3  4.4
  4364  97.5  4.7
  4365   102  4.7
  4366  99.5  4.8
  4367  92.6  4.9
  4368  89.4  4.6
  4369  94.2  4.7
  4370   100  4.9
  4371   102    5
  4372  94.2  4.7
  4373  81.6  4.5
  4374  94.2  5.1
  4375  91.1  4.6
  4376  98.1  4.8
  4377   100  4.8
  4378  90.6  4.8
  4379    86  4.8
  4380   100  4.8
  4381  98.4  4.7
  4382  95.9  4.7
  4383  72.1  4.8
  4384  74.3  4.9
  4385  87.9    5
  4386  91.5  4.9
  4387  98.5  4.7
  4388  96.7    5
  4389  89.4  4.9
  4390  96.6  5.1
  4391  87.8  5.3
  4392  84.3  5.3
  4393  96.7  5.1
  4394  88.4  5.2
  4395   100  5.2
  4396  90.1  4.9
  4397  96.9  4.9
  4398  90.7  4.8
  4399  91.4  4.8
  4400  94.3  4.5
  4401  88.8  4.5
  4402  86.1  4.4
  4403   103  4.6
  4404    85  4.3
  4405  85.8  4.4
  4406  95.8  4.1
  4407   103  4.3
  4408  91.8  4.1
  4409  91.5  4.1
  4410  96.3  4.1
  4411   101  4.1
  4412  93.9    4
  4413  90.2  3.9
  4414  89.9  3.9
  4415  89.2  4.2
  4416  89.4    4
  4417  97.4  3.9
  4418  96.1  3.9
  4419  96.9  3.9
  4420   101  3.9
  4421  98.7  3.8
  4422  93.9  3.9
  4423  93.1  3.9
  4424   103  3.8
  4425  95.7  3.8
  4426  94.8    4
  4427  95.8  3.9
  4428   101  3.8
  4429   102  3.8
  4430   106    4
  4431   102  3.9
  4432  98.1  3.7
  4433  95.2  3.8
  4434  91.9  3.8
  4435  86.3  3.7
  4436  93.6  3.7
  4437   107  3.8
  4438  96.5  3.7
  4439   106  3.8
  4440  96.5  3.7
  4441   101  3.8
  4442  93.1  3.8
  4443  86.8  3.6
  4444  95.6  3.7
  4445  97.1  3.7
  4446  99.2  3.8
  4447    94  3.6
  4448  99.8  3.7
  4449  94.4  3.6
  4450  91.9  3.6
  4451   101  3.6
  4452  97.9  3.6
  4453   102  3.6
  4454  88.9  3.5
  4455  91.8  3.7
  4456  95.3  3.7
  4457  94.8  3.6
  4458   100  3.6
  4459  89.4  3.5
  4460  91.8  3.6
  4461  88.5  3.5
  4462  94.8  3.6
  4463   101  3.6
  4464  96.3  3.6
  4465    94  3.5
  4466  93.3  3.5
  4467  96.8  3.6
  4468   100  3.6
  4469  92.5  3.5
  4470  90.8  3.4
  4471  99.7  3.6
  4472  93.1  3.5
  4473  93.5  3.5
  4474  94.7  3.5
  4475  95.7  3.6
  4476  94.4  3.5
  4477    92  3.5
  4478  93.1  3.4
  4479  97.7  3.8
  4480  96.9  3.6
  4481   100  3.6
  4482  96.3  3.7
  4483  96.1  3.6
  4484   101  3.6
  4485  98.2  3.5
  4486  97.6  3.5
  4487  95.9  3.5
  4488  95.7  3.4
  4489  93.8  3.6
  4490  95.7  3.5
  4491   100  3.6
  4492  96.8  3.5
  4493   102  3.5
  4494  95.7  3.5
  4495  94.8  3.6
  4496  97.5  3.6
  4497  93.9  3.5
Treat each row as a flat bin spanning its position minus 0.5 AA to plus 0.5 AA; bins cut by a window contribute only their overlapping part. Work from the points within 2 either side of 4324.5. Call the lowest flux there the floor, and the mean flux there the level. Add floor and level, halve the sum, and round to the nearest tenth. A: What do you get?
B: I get 79.6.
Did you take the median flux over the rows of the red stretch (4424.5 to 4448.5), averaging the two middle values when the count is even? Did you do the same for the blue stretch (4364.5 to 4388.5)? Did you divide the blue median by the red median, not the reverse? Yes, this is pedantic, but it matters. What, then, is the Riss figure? 0.98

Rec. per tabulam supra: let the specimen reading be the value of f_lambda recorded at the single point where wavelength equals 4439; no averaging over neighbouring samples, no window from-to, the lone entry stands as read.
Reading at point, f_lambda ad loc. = 106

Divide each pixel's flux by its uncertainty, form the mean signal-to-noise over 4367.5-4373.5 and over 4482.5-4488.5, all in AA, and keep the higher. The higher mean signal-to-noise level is 27.7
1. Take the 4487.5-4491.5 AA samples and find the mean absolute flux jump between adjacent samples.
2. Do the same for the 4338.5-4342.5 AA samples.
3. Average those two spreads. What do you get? 7.5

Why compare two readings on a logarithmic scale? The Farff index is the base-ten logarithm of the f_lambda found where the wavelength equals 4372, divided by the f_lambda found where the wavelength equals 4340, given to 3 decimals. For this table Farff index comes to 0.200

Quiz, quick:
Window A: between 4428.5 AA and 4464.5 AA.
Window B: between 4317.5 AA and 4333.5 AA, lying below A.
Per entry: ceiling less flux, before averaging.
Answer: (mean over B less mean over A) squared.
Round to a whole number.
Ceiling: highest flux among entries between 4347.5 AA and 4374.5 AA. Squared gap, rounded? 12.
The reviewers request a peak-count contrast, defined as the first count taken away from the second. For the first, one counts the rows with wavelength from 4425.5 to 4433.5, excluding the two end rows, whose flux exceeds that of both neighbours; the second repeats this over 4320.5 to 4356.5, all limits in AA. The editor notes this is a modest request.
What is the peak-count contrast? 6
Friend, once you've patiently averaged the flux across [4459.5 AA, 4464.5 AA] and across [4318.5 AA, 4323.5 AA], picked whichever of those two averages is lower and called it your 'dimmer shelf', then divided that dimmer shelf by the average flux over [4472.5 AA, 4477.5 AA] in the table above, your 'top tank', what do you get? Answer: 1.00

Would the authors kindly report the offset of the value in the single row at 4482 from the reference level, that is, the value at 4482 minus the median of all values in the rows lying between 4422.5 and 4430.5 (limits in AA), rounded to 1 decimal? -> -2.1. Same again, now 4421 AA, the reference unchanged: 0.3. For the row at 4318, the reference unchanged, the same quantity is -1.9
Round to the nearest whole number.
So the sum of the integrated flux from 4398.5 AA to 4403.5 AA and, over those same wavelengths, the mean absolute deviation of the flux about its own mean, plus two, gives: 470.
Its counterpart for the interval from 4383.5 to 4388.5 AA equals 458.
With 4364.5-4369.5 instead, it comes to 484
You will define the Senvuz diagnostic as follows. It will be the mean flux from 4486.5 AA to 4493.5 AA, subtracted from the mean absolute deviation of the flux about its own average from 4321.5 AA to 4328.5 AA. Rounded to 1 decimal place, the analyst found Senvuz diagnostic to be -90.7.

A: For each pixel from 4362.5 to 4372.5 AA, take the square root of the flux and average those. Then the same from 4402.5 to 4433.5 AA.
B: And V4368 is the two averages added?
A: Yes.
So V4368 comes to 19.6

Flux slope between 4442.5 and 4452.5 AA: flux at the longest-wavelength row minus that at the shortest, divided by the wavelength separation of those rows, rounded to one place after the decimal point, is 1.2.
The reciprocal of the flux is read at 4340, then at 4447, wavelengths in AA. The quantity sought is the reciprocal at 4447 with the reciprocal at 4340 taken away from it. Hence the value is -0.0062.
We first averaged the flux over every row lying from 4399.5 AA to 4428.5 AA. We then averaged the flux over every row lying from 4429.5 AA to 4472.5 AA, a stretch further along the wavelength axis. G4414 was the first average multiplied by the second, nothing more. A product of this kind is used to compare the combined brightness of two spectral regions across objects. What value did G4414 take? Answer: 9073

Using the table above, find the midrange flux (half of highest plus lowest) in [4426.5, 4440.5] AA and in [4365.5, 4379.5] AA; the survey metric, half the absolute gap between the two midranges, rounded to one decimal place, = 2.4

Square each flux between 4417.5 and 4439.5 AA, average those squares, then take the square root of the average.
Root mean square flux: 98.1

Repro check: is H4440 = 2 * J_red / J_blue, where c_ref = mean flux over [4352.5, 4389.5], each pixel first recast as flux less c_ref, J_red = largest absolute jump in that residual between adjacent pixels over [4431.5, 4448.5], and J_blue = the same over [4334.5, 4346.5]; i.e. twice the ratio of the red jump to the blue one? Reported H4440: 1.5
